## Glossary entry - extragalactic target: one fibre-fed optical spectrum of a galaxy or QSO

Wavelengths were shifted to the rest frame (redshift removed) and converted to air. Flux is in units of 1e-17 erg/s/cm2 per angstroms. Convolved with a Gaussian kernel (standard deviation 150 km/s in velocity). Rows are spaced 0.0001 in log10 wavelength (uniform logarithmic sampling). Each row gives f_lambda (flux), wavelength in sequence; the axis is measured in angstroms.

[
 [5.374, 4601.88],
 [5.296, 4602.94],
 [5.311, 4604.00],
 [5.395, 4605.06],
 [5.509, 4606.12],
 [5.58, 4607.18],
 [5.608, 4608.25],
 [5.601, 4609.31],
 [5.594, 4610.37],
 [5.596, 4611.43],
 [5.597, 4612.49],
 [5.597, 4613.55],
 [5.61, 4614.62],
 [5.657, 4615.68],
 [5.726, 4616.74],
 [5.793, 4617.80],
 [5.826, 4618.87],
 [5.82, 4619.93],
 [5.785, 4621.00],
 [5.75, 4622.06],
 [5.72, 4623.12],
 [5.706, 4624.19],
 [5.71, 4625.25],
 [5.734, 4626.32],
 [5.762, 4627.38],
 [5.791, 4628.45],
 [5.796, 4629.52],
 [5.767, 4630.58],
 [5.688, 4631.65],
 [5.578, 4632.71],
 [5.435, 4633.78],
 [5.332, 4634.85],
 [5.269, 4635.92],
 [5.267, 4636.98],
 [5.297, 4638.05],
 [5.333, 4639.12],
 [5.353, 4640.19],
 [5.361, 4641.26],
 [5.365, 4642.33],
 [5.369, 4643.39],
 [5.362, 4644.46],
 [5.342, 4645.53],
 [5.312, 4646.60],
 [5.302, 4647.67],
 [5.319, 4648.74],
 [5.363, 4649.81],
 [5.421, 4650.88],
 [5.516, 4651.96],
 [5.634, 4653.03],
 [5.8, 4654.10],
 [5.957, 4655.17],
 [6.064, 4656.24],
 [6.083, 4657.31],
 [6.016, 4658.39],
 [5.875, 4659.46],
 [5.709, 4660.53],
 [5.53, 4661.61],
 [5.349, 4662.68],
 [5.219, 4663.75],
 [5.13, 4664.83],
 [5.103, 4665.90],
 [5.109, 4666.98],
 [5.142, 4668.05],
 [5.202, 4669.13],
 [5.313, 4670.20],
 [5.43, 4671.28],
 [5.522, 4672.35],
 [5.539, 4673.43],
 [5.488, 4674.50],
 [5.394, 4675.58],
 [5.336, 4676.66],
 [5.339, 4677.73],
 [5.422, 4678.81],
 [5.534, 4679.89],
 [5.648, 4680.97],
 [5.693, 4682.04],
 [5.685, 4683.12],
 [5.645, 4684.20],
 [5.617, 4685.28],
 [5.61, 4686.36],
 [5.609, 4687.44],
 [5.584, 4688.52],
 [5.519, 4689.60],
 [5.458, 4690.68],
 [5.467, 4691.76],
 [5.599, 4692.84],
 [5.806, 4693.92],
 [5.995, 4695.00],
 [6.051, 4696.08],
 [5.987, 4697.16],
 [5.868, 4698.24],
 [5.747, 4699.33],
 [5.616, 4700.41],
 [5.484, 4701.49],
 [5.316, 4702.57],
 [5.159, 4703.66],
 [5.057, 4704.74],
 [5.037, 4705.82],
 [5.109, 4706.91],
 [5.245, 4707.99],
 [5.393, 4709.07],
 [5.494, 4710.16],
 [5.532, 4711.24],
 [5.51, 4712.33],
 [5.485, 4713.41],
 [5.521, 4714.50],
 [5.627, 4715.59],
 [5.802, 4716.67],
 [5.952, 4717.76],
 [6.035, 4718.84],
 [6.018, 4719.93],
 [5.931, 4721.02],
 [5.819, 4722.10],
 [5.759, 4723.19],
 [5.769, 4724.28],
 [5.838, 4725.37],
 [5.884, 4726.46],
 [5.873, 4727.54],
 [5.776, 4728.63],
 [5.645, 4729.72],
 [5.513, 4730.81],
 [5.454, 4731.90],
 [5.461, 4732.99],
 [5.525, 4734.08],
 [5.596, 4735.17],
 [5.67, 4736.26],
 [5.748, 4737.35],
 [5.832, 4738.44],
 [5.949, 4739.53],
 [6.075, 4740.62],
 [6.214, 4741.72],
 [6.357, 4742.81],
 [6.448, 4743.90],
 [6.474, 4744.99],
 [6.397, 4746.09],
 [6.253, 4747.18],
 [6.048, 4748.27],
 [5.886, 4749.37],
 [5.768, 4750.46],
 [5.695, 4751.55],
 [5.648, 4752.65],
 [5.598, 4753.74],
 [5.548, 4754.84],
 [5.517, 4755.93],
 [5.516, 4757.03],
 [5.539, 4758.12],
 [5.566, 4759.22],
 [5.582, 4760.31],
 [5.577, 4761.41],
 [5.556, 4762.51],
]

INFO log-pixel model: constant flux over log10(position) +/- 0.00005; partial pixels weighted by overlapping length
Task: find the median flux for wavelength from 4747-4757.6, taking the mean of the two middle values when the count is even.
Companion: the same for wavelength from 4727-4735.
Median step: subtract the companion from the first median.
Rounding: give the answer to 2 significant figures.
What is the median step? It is 0.15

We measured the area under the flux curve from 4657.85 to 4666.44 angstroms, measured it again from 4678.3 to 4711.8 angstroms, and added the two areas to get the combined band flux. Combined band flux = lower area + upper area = 233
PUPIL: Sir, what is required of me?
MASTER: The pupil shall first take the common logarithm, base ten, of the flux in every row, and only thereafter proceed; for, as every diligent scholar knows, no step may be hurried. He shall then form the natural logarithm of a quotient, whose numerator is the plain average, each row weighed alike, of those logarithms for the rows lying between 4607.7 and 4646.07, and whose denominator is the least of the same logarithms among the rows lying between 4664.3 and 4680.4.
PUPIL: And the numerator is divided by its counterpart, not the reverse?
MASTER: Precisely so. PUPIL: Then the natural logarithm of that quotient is 0.053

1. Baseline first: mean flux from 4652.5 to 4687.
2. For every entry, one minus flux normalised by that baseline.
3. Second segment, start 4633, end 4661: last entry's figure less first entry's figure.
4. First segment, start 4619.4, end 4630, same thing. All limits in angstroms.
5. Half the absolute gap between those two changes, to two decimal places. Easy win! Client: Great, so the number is 0.03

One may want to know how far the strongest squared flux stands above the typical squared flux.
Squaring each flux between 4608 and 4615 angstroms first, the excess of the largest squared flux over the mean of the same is 0.1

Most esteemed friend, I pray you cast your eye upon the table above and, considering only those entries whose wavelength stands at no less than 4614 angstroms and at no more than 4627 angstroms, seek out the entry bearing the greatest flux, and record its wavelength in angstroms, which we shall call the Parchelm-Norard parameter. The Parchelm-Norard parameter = 4618.87 angstroms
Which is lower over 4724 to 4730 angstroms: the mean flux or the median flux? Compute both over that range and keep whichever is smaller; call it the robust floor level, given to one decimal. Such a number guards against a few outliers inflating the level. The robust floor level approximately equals 5.8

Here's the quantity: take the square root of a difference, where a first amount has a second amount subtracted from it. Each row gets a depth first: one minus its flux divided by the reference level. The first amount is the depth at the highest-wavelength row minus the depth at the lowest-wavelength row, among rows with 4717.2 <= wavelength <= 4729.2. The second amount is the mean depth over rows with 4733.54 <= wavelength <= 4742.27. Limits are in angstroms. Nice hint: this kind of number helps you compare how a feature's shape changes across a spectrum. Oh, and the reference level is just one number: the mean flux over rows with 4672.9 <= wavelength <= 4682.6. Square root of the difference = 0.31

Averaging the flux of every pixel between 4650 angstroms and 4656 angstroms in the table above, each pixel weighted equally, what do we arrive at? 5.67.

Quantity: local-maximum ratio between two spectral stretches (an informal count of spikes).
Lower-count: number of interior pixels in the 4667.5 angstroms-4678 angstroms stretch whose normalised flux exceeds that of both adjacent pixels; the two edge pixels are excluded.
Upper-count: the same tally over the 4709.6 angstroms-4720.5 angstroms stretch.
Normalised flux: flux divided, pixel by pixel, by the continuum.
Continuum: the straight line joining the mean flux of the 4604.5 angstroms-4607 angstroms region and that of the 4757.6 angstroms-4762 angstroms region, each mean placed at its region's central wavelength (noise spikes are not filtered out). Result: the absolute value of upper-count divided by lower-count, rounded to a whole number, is 2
